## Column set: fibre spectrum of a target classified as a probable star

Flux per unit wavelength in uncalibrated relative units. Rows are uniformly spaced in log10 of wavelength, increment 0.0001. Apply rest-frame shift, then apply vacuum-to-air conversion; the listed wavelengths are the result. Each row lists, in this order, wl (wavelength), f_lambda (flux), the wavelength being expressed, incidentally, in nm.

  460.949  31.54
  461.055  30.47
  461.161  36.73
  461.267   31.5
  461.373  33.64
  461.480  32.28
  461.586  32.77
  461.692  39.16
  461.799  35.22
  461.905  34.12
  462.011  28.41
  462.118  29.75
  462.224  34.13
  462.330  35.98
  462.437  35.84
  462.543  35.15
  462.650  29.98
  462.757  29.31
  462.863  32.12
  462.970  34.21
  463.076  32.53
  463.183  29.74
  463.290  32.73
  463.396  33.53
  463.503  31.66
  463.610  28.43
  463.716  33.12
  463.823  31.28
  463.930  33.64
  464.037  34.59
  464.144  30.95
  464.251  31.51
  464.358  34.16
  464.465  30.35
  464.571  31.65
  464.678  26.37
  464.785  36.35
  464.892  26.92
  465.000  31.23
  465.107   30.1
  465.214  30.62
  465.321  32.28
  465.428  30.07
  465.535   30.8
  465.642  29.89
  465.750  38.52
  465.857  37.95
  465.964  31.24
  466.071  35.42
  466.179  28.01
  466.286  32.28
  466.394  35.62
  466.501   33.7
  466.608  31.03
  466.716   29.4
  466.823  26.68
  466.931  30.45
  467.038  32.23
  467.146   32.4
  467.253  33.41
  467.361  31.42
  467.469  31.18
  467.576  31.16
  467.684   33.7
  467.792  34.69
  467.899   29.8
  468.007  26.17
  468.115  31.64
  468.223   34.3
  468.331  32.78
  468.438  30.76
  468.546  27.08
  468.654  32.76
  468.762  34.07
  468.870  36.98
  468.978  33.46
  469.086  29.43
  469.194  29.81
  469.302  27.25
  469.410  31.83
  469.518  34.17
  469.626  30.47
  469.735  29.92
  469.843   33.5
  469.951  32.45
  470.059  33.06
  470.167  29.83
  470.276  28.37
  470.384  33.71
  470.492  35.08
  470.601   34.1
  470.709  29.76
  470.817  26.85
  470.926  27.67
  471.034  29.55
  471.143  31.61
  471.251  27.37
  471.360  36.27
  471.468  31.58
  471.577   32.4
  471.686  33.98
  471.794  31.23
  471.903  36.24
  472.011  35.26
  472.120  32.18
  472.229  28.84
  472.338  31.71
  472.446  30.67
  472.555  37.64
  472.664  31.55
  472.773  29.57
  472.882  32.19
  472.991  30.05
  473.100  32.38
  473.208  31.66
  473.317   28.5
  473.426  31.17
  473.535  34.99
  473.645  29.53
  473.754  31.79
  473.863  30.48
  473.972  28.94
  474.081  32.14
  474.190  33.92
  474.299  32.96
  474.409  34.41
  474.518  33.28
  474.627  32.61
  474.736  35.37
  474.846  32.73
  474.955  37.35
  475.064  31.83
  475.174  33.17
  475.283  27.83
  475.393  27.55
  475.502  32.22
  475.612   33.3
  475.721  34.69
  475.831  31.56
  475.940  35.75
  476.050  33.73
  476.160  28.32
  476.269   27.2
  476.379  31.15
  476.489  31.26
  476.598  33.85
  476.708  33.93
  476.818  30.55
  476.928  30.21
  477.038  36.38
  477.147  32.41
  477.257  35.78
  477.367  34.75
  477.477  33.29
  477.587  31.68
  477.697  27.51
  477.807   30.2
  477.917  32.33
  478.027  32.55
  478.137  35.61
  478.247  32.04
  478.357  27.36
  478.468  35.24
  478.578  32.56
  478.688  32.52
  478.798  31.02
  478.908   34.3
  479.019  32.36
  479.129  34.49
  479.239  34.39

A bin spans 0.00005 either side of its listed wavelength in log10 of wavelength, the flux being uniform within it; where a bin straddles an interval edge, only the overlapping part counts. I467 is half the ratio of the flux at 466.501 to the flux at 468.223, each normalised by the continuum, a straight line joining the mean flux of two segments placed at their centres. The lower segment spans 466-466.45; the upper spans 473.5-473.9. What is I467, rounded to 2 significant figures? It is 0.49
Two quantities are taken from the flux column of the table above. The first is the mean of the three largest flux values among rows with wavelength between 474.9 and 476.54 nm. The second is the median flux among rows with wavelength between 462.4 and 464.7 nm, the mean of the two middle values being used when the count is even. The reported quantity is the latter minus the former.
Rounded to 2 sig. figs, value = -4.0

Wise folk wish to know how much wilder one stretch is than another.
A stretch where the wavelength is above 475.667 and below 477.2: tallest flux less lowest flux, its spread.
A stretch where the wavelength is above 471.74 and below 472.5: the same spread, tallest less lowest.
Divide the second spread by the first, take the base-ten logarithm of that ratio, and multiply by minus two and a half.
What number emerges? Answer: 0.23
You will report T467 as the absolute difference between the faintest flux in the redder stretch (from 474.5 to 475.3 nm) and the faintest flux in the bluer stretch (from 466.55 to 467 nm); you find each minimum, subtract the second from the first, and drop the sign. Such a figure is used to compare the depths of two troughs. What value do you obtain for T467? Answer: 1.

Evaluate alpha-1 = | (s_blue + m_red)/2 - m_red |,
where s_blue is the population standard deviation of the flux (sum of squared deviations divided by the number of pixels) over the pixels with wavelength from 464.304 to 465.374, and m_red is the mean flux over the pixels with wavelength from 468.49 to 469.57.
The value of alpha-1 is 14.4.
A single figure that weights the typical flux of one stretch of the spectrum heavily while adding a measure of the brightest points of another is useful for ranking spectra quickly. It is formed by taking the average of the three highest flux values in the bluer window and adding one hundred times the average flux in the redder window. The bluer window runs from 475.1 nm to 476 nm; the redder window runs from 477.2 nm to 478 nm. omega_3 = 3257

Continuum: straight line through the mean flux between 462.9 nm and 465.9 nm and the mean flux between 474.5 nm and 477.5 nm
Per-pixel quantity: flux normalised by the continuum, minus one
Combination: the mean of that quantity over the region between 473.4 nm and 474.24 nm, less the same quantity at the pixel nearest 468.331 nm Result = -0.045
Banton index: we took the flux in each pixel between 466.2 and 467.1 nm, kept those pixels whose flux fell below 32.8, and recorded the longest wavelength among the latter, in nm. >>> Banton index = 467.038 nm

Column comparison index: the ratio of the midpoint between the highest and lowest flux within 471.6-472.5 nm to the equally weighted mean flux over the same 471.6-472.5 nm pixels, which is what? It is 1.00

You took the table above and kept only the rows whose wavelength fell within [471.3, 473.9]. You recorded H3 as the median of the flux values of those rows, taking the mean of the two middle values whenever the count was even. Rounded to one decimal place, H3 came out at 31.7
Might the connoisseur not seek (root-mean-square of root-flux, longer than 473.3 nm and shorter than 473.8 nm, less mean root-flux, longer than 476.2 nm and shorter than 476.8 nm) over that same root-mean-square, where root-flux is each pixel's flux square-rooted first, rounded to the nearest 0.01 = 0.00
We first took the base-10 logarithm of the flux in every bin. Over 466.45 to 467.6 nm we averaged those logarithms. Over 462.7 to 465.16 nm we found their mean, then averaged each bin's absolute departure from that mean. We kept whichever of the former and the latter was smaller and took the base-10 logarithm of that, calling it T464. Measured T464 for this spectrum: -1.590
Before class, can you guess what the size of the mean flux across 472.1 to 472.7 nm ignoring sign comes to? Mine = 32.1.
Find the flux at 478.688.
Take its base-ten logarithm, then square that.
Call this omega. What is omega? 2.29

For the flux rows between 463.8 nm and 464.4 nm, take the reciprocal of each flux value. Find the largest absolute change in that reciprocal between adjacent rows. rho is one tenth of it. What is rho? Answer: 0.0003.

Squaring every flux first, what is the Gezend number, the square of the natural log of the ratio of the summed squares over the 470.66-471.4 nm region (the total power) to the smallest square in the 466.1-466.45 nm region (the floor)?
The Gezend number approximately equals 4.3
